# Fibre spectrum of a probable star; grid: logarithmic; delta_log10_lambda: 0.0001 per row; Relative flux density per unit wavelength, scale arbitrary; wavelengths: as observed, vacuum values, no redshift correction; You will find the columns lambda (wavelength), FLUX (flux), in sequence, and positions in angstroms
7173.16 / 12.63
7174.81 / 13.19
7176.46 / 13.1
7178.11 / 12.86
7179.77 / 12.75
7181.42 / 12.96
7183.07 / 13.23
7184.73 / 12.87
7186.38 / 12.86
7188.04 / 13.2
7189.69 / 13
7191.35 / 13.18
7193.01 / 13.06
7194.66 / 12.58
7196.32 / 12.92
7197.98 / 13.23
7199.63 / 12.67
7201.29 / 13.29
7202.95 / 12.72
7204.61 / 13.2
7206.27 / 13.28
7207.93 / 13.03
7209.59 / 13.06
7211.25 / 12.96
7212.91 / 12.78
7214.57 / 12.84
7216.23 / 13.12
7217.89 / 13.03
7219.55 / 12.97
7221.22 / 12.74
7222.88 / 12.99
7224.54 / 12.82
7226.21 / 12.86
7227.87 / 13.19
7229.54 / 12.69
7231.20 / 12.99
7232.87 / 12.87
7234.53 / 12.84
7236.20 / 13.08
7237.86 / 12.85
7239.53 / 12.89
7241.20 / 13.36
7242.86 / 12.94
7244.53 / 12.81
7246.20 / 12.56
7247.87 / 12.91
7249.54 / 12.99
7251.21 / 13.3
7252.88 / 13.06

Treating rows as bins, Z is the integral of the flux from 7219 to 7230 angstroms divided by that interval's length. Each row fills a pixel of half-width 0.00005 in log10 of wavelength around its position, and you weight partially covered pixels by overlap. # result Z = 12.89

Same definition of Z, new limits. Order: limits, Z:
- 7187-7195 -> 13.02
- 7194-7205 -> 12.94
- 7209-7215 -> 12.91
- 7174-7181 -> 12.98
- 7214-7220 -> 13.01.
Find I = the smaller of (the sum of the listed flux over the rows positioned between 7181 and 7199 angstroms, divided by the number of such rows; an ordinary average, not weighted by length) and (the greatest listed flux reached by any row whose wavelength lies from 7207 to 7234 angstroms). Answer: 13.0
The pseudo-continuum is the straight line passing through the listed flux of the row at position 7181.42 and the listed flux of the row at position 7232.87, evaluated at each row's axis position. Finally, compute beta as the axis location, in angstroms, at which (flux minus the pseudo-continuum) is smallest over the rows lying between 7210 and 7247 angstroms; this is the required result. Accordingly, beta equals 7246.20 angstroms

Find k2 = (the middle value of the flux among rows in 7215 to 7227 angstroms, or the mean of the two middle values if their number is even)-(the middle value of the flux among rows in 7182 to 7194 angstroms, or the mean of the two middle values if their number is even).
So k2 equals -0.09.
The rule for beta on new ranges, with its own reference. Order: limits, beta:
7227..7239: 7229.54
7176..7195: 7194.66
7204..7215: 7212.91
